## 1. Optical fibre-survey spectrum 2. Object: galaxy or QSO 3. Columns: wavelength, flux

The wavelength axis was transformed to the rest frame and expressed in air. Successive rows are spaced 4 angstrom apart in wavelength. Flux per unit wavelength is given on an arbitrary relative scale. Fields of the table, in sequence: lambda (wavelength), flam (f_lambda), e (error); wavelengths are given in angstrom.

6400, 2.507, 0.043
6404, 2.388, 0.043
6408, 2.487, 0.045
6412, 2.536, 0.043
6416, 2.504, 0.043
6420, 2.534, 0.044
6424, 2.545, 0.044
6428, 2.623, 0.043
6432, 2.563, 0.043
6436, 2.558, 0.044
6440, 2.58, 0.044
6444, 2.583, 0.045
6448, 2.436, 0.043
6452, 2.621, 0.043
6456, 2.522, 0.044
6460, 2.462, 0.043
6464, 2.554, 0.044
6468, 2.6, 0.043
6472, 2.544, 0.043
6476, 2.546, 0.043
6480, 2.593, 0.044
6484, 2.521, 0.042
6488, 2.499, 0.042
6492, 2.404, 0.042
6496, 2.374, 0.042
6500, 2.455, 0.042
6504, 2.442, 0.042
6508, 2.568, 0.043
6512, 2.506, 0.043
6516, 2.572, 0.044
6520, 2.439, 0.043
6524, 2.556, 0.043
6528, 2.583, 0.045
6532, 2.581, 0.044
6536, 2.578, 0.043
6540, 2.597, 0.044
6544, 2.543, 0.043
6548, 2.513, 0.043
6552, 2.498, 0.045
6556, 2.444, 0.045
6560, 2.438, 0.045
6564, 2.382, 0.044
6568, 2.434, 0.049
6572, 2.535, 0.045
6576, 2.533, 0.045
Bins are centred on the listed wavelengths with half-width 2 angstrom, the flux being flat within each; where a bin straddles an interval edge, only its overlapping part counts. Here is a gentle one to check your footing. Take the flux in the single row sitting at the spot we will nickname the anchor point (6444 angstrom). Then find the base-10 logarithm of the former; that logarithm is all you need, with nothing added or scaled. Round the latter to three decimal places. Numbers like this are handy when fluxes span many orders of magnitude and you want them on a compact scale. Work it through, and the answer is 0.412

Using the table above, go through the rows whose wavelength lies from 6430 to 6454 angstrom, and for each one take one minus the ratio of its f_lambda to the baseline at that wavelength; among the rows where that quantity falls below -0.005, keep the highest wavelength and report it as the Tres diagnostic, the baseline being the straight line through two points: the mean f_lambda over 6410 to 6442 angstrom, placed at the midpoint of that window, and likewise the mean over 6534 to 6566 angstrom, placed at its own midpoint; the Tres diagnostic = 6452 angstrom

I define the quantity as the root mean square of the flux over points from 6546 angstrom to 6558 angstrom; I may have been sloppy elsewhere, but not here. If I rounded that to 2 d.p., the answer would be 2.49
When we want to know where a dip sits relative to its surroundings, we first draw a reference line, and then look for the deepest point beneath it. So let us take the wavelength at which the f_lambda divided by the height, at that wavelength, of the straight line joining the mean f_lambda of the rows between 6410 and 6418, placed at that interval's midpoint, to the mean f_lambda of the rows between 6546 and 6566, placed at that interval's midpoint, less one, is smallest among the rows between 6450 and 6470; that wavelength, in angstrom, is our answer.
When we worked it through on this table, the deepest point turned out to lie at 6460 angstrom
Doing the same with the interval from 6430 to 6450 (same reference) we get 6448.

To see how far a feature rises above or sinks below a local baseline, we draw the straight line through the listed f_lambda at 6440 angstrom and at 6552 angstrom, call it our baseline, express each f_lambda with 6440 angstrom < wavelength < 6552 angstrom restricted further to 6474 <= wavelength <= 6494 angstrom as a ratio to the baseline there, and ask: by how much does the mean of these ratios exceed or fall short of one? -0.014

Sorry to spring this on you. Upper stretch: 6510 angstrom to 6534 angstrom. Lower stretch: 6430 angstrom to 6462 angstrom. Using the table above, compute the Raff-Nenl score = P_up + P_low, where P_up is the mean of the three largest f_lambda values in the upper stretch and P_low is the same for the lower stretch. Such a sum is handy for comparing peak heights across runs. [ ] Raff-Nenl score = 5.17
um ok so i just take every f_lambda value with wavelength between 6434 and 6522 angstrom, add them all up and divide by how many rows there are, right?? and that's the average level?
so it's 2.52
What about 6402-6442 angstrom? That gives 2.53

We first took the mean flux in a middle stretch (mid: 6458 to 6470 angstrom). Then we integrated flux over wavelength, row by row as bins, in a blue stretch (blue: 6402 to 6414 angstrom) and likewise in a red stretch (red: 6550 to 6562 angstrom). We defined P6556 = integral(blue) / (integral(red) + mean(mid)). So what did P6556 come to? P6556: 0.925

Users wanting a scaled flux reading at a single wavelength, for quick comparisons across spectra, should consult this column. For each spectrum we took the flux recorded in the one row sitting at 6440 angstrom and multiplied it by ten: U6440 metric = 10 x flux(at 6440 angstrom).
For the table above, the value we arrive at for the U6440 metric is 25.8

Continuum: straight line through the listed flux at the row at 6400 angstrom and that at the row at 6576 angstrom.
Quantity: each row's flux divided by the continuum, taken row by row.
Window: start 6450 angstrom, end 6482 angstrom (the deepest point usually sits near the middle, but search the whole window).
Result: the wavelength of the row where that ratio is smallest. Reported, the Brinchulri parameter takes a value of 6460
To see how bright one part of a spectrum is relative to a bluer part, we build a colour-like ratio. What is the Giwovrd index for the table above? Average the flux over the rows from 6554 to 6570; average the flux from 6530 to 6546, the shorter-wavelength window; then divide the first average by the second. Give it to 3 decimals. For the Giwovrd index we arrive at 0.942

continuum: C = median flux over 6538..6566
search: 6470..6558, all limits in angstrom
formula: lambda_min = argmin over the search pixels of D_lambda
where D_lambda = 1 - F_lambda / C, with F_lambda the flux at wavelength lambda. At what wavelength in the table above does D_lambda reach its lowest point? 6540 angstrom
